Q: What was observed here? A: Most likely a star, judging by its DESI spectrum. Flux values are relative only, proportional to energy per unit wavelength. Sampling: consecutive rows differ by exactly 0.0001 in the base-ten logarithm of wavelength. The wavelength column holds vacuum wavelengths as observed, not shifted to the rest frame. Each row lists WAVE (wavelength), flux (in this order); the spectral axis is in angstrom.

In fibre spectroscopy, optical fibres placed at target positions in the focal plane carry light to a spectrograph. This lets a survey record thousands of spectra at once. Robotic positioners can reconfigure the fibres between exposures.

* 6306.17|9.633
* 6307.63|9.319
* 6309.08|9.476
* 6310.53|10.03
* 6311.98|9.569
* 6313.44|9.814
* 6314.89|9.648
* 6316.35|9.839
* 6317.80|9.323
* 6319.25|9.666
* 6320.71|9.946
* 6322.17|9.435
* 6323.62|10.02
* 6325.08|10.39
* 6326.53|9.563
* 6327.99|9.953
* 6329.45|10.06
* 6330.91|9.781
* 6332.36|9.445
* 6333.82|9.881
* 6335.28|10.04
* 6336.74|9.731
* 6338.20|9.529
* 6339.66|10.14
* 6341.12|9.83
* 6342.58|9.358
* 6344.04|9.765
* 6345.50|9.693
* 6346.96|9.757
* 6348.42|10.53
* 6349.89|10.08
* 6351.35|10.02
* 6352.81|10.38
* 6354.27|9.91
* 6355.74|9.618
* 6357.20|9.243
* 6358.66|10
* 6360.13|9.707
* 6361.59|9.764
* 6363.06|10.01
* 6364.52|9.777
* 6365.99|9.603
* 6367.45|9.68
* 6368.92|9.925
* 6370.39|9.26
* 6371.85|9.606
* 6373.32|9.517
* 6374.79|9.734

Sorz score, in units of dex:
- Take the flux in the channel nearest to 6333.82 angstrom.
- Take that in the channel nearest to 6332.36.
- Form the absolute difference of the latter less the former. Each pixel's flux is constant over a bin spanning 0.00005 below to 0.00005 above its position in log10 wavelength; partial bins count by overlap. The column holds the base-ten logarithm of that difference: -0.36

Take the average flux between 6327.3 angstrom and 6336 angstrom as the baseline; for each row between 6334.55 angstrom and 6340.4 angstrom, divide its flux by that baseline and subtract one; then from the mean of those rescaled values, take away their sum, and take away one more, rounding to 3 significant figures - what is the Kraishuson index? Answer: -1.00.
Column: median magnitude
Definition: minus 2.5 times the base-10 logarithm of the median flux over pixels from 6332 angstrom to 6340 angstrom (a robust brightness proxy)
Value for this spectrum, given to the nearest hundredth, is -2.48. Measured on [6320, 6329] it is -2.49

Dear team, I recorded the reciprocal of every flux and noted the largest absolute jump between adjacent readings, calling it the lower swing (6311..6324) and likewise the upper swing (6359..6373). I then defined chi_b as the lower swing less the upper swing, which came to -0.0010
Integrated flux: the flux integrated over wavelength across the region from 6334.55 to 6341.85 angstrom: 71.9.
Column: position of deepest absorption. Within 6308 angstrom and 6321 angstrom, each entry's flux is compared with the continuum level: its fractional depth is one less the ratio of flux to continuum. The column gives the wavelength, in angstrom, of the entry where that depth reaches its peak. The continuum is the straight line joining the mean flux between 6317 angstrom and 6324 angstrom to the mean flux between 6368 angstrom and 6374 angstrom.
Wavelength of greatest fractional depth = 6317.80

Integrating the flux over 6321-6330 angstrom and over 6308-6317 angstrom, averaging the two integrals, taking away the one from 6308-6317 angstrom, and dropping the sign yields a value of 0.85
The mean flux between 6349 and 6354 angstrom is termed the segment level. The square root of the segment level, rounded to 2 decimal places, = 3.19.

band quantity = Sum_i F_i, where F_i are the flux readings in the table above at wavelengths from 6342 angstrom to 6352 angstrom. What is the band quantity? 69.2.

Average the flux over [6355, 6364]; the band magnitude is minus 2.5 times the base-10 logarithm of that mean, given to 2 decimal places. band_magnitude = -2.47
